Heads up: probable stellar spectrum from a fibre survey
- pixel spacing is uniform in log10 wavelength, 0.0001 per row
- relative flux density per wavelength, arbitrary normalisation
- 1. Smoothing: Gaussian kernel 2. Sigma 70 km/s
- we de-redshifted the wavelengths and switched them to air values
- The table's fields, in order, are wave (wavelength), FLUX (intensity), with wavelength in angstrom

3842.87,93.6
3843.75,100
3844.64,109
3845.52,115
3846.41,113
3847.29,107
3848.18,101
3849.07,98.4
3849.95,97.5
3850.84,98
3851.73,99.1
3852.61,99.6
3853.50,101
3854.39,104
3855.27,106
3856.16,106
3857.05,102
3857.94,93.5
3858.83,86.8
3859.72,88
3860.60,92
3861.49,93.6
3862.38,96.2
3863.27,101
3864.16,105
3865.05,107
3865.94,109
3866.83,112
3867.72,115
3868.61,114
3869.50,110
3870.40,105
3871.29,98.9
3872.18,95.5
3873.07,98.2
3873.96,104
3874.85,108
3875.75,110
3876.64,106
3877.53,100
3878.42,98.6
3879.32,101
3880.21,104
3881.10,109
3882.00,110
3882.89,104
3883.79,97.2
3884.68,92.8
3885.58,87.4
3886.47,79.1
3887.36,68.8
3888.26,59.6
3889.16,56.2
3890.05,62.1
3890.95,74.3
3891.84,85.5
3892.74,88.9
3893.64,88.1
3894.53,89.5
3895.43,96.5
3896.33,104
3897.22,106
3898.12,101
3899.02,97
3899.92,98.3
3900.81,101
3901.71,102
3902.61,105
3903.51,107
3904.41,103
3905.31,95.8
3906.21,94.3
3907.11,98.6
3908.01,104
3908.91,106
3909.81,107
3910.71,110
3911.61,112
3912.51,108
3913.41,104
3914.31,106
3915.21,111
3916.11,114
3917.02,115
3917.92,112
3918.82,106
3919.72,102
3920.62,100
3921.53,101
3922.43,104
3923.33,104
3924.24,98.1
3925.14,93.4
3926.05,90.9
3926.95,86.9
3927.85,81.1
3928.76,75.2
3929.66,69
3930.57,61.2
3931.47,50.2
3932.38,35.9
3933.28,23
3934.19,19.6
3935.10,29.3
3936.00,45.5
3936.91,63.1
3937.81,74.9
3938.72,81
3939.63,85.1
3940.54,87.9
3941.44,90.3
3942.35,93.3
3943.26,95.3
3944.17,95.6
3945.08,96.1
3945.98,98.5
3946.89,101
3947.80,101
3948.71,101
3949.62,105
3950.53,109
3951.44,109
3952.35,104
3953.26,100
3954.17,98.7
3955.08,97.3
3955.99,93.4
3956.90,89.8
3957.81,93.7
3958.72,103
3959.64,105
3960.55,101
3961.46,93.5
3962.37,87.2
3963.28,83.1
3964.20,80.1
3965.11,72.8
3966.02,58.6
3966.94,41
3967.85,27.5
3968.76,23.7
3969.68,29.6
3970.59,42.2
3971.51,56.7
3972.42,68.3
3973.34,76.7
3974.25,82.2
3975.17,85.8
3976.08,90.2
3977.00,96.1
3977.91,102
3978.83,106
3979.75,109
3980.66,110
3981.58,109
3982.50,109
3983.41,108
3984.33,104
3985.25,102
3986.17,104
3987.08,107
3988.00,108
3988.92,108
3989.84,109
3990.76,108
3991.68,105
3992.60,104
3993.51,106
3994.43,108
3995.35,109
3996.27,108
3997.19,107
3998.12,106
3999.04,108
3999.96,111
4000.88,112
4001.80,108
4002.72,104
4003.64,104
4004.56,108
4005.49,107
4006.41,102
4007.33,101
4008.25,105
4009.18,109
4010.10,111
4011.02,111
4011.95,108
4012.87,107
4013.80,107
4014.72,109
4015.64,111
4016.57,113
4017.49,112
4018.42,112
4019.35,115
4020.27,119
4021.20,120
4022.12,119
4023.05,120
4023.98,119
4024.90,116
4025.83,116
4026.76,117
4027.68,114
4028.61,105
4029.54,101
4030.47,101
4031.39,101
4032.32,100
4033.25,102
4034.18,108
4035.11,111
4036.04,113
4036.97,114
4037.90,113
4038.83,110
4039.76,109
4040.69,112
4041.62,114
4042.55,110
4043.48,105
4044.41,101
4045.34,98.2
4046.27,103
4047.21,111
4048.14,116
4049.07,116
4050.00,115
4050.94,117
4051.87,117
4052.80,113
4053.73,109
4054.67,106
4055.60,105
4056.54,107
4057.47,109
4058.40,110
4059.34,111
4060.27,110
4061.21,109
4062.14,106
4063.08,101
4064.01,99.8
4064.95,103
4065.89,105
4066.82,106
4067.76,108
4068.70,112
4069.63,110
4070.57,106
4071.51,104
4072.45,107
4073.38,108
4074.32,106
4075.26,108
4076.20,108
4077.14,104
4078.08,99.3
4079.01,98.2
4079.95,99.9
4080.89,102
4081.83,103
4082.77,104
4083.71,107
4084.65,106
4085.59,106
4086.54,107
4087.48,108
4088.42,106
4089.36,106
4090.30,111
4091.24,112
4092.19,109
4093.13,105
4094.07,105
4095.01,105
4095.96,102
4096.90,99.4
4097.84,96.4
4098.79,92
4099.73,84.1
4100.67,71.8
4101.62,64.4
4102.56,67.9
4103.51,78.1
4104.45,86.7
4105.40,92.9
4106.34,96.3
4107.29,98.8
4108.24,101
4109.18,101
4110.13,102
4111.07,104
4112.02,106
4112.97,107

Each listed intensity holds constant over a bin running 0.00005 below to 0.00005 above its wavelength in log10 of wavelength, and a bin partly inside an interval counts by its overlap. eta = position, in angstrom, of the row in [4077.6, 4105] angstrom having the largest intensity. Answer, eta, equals 4091.24 angstrom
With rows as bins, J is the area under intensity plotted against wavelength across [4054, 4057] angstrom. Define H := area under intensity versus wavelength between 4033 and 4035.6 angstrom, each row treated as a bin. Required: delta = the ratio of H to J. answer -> 0.9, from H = 279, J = 318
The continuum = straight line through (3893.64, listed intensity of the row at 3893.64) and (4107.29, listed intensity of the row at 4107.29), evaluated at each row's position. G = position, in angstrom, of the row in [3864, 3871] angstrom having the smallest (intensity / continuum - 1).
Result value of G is 3870.40 angstrom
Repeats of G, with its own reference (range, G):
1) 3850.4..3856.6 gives 3850.84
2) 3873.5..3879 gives 3878.42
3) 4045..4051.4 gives 4045.34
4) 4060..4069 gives 4064.01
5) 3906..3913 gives 3906.21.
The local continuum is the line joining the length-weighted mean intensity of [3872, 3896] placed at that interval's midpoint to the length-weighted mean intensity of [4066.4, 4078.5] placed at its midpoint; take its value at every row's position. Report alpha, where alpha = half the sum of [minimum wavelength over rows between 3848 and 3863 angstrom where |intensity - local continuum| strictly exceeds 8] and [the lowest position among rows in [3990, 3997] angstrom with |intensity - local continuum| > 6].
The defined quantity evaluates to 3919.5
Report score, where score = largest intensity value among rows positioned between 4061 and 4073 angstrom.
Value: 112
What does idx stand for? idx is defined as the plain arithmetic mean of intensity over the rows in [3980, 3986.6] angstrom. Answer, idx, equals 107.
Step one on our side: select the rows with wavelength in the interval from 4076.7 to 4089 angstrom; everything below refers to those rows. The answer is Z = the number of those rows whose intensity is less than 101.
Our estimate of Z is 3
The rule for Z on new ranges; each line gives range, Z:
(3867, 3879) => 5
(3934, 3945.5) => 13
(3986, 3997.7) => 0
